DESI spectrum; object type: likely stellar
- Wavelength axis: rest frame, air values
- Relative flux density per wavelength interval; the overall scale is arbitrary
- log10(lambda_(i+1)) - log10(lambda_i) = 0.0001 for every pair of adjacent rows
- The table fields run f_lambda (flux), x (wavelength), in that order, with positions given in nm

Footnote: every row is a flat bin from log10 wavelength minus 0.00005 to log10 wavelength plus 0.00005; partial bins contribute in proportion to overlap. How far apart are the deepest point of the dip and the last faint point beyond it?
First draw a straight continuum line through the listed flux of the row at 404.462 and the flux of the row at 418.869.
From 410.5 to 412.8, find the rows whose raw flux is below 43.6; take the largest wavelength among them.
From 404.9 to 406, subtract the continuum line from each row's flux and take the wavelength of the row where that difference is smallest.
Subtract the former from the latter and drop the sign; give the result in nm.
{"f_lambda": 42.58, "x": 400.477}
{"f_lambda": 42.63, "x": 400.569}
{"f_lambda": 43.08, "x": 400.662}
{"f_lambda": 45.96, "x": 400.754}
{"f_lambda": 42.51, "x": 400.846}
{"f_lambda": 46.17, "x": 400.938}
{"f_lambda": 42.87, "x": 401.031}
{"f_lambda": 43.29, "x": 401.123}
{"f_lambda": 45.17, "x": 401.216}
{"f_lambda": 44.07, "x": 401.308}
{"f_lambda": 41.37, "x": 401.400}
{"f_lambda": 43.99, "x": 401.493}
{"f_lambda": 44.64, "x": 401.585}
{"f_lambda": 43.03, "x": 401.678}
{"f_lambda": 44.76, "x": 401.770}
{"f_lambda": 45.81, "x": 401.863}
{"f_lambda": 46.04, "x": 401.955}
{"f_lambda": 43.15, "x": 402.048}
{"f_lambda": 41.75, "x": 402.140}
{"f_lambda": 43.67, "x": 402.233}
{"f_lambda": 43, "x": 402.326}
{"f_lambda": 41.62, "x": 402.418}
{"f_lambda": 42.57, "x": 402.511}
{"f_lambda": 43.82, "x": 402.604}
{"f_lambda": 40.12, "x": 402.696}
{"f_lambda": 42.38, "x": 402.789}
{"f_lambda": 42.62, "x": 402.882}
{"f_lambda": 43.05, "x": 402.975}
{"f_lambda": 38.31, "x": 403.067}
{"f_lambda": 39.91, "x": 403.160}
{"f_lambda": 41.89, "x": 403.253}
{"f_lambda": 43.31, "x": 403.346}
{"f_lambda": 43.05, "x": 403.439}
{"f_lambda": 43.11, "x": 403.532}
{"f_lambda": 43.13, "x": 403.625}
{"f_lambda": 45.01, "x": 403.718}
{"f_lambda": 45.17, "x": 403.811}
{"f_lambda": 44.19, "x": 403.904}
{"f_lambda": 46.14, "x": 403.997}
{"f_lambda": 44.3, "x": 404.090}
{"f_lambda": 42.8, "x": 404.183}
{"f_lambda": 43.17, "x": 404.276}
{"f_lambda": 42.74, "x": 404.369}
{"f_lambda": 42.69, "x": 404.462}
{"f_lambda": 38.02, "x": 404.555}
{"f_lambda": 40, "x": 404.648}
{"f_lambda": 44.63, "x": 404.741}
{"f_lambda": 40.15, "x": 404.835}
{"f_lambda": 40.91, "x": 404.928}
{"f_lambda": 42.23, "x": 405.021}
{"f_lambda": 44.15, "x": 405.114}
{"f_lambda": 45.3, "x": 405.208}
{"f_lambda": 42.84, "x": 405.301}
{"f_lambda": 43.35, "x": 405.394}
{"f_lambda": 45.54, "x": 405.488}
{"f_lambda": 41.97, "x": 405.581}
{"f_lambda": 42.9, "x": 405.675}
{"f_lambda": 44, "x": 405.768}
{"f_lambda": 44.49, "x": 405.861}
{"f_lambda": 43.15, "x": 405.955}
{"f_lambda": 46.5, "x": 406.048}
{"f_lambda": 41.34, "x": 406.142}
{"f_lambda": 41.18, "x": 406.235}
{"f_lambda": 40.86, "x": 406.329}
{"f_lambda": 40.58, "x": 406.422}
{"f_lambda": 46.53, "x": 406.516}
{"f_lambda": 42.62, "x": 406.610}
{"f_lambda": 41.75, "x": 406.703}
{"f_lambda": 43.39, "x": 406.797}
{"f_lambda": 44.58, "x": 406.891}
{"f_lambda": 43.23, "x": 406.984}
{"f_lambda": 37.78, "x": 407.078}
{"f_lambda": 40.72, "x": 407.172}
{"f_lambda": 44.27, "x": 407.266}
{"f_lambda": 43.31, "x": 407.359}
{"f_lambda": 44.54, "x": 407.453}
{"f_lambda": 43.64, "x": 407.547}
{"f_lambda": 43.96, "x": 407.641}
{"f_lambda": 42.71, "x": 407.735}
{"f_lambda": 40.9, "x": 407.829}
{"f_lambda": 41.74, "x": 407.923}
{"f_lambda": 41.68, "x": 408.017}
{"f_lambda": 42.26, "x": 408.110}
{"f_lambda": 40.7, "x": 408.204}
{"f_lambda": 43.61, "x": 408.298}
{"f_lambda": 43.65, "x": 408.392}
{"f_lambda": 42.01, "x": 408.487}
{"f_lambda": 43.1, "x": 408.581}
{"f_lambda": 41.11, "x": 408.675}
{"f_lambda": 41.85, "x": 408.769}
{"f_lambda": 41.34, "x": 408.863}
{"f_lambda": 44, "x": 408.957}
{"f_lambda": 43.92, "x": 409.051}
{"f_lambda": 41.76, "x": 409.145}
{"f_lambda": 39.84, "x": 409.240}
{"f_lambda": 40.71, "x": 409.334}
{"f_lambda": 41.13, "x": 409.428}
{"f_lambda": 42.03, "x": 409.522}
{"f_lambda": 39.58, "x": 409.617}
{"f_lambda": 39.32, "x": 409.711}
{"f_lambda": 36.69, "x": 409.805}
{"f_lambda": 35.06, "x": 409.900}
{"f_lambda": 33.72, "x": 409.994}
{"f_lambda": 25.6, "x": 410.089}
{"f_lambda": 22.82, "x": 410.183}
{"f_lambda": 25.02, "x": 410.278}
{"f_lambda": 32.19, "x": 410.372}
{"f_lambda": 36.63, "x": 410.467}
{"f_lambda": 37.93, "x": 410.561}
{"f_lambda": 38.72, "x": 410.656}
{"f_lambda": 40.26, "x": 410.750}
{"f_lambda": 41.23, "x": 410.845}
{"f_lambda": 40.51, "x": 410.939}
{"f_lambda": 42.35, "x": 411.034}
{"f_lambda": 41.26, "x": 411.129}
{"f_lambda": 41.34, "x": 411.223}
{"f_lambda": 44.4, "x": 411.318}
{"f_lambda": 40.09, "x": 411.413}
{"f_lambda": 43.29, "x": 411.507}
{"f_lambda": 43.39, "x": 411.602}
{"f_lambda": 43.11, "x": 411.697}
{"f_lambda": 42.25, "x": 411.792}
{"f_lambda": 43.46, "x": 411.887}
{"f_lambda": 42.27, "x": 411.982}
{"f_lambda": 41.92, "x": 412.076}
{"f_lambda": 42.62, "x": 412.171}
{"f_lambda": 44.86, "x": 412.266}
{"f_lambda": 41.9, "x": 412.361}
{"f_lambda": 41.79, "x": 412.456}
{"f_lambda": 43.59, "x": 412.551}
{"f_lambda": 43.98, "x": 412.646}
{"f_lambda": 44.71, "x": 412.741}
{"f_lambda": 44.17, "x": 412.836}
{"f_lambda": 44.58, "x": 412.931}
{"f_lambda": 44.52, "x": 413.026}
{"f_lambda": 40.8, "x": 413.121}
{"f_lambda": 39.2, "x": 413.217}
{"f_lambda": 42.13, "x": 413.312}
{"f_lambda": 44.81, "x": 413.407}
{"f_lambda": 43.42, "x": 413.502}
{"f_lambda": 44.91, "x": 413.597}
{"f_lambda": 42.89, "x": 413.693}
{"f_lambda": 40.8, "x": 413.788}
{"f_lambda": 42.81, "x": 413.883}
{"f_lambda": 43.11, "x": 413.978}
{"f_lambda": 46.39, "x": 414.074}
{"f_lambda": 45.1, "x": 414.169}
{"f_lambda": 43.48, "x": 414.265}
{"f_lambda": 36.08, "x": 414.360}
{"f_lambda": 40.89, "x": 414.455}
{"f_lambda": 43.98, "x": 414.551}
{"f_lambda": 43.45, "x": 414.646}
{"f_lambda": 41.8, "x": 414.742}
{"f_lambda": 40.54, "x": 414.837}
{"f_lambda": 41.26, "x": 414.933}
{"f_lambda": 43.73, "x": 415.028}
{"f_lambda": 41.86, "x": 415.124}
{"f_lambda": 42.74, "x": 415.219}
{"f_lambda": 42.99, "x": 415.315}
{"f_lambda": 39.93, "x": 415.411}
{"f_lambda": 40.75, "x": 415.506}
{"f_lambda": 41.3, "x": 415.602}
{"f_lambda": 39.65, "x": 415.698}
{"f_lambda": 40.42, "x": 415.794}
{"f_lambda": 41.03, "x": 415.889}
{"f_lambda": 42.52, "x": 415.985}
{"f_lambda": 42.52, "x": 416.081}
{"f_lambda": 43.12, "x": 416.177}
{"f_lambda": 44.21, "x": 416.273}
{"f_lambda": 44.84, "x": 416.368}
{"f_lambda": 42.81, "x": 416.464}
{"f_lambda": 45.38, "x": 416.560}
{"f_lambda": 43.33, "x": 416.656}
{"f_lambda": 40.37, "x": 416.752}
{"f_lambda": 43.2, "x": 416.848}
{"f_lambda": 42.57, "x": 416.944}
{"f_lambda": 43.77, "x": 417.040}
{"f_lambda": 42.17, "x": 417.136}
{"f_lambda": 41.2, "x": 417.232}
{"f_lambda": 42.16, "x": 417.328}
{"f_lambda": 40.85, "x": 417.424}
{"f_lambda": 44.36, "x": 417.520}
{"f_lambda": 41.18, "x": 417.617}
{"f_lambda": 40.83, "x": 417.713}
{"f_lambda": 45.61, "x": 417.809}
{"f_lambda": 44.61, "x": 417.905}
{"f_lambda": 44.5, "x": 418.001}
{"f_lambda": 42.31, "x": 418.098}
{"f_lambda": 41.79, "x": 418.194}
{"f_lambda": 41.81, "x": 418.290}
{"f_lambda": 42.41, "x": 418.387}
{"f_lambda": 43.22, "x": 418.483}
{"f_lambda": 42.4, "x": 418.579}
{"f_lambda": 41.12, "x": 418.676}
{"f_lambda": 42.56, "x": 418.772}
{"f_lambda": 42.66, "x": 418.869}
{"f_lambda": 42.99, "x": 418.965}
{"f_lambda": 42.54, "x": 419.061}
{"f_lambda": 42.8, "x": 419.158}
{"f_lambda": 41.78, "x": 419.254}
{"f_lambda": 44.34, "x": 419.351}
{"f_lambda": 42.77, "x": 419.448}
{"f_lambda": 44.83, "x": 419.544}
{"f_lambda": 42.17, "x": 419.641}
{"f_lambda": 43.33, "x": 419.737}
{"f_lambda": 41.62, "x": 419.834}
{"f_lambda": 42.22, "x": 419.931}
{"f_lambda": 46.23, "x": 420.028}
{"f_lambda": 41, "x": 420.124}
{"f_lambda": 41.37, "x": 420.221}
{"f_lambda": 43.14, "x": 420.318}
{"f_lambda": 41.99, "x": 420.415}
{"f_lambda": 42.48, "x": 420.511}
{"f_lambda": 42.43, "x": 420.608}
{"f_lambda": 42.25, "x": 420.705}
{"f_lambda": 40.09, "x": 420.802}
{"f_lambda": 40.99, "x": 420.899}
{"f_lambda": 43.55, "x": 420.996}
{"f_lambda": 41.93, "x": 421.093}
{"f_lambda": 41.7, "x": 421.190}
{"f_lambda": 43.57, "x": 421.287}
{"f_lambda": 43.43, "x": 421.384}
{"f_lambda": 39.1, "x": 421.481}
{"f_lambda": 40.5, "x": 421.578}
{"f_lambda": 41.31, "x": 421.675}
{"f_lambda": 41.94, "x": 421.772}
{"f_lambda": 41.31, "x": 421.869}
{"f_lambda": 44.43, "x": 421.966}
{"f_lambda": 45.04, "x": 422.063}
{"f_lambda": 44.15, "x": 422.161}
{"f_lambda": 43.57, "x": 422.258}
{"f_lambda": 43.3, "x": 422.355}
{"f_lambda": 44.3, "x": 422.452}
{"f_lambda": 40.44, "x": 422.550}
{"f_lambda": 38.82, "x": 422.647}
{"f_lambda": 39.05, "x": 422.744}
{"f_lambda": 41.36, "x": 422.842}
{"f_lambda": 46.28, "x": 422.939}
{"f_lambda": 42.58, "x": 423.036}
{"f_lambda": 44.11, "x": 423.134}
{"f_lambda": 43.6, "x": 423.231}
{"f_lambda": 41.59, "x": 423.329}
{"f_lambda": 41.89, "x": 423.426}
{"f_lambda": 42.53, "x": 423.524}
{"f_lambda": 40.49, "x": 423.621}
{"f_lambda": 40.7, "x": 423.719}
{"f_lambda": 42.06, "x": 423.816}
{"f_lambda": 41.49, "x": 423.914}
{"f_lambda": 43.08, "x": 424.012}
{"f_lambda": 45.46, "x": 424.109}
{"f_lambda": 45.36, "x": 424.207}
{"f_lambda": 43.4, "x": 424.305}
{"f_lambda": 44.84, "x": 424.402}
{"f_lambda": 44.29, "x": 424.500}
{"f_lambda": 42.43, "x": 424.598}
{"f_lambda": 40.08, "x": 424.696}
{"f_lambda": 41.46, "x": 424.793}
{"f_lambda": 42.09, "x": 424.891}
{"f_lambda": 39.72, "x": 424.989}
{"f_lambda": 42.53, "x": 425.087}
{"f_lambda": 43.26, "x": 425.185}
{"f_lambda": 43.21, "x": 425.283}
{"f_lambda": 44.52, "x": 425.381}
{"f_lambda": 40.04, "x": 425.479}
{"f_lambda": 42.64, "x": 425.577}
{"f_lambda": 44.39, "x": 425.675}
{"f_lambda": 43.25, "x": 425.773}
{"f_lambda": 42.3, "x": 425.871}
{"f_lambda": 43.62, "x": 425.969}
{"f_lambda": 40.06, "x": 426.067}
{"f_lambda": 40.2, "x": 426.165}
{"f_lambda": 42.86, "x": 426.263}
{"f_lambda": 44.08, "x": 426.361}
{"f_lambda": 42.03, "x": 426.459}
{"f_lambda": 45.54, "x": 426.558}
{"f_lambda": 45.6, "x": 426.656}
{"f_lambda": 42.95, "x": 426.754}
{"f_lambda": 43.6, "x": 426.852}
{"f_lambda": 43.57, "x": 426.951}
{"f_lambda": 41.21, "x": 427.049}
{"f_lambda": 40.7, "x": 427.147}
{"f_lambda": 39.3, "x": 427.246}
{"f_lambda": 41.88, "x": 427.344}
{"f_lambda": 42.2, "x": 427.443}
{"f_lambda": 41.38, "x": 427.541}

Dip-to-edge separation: 7.62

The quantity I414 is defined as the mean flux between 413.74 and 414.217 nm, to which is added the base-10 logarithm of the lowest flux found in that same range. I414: 45.3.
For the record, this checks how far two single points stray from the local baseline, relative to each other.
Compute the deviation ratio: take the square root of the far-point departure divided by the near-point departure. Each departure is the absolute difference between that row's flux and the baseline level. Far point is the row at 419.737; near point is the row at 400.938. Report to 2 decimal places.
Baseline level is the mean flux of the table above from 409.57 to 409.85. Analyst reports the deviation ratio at 0.79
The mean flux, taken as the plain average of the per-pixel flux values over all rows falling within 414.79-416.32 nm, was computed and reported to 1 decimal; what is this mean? 41.8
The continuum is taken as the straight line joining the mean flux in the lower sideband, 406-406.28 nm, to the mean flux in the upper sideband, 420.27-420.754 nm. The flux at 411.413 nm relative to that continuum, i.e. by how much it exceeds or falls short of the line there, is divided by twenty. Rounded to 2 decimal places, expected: -0.14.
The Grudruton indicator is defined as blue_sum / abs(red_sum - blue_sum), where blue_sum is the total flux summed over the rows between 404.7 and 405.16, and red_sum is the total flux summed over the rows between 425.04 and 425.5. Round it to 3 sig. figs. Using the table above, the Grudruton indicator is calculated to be 142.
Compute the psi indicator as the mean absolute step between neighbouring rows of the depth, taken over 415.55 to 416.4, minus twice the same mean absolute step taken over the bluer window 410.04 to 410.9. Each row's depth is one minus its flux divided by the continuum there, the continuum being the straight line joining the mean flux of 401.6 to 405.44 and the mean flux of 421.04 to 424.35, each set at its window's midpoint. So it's -0.10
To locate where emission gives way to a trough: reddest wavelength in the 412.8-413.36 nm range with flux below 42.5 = 413.312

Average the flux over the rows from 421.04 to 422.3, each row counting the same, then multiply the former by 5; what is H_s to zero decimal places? 212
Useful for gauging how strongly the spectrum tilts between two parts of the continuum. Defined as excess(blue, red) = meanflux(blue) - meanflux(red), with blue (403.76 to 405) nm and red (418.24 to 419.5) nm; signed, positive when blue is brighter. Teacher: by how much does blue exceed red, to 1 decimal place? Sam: 0.1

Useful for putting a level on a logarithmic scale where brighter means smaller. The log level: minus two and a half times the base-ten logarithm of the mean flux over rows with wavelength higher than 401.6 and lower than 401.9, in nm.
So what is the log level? -4.12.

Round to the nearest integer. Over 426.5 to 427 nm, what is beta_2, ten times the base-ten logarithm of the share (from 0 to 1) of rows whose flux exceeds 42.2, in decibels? 0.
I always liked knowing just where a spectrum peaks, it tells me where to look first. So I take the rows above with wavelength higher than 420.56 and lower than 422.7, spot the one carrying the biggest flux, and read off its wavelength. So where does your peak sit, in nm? 422.063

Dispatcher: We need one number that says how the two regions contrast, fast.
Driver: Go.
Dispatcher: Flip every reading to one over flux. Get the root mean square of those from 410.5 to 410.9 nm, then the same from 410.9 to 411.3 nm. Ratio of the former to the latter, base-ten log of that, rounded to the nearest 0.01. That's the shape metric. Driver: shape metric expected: 0.02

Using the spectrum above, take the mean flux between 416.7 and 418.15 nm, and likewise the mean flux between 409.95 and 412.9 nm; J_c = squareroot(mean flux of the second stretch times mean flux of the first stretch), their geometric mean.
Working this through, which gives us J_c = 41.2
